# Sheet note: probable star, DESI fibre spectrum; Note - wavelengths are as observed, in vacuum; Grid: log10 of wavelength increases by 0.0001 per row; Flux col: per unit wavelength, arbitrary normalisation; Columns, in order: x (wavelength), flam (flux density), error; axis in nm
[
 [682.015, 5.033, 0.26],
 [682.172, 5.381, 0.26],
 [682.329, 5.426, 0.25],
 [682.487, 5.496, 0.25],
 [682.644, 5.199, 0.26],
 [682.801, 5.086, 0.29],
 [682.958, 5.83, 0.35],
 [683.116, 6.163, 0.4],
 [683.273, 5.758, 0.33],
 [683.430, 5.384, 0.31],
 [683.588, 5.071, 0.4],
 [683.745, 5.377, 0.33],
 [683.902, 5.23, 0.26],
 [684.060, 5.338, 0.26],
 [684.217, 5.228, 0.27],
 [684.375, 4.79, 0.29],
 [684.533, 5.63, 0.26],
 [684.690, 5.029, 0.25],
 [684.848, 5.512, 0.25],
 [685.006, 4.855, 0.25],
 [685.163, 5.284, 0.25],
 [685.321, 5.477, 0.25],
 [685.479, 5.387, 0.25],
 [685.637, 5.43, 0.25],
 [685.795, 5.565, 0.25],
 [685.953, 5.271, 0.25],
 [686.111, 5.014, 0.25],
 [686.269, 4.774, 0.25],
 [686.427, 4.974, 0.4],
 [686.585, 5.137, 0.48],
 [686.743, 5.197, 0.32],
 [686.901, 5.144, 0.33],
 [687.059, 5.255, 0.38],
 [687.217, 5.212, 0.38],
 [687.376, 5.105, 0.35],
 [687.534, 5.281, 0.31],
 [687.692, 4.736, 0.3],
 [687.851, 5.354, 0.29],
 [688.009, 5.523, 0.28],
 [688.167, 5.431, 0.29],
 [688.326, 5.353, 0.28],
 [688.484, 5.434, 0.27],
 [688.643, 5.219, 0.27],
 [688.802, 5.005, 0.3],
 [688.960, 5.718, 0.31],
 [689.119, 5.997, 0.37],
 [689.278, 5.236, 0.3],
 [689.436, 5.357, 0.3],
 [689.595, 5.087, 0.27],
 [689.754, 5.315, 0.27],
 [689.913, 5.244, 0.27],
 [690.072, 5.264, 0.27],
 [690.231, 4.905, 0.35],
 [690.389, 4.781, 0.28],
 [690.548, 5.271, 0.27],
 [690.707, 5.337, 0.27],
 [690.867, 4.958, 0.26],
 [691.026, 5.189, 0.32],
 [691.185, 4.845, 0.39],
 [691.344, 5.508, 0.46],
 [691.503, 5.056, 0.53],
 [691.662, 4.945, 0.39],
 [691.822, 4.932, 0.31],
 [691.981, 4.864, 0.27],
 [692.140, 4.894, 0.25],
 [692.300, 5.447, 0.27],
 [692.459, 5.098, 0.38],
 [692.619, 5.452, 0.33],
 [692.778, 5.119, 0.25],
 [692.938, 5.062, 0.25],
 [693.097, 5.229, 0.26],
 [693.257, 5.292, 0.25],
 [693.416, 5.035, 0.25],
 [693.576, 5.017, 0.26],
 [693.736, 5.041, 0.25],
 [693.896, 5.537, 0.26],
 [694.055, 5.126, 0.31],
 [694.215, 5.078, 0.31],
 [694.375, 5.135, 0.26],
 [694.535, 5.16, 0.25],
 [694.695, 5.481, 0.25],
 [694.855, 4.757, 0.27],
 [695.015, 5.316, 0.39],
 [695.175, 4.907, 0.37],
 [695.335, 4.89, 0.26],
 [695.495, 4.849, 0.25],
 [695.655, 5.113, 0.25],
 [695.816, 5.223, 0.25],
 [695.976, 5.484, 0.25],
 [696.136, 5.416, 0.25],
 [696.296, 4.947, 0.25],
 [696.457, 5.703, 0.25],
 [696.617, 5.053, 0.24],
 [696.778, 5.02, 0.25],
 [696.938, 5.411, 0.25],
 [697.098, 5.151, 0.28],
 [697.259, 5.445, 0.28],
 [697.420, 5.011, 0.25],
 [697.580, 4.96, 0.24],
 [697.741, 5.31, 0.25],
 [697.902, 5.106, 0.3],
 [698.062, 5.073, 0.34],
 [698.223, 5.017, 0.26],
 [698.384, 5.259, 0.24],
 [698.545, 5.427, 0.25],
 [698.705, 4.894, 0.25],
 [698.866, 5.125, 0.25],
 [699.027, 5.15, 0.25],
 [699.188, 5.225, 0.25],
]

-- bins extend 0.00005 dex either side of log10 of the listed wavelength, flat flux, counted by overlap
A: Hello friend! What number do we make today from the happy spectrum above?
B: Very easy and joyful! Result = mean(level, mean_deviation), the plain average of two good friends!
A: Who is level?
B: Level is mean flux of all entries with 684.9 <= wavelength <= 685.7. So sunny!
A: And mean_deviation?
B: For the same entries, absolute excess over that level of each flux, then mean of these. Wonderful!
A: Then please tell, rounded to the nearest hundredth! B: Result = 2.73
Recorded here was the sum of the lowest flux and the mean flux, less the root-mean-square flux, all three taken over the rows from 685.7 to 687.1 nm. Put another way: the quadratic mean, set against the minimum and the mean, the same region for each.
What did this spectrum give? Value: 4.77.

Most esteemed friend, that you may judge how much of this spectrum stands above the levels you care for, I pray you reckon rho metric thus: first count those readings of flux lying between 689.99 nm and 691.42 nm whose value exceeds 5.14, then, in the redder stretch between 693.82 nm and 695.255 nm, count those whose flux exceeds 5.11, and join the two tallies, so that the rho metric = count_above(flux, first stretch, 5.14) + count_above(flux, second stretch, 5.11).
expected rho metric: 11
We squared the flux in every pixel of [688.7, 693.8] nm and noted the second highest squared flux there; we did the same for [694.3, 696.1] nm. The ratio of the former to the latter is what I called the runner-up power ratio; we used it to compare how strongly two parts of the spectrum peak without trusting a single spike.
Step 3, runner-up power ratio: 1.09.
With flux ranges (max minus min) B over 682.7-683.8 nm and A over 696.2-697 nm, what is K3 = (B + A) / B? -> 1.69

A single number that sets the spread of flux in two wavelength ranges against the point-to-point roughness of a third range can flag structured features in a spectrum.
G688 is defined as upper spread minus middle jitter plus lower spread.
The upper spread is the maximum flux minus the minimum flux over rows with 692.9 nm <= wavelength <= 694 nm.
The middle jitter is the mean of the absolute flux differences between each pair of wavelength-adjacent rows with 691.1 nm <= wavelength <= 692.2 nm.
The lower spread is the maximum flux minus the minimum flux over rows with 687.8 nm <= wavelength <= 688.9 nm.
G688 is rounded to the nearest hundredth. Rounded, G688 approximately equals 0.82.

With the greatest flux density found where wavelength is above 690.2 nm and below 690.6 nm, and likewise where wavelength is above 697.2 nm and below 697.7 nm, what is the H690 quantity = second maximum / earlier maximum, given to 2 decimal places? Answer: 1.03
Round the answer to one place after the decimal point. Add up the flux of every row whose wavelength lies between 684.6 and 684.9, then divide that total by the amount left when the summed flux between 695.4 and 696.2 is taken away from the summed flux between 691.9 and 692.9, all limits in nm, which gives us 2.2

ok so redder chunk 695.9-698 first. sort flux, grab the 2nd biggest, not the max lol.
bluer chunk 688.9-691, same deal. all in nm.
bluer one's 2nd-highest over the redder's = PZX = 1.04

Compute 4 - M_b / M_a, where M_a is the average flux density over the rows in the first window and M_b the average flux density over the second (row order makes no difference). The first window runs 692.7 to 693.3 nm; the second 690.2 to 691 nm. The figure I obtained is 3.02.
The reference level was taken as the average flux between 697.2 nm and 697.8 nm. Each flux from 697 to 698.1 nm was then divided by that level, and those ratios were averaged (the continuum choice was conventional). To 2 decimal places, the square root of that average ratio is 1.00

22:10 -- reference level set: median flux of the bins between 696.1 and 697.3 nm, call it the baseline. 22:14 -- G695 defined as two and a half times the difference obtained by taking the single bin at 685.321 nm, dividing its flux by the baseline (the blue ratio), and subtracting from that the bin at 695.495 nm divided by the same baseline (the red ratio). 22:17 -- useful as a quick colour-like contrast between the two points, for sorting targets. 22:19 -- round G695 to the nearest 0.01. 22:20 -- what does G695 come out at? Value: 0.30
